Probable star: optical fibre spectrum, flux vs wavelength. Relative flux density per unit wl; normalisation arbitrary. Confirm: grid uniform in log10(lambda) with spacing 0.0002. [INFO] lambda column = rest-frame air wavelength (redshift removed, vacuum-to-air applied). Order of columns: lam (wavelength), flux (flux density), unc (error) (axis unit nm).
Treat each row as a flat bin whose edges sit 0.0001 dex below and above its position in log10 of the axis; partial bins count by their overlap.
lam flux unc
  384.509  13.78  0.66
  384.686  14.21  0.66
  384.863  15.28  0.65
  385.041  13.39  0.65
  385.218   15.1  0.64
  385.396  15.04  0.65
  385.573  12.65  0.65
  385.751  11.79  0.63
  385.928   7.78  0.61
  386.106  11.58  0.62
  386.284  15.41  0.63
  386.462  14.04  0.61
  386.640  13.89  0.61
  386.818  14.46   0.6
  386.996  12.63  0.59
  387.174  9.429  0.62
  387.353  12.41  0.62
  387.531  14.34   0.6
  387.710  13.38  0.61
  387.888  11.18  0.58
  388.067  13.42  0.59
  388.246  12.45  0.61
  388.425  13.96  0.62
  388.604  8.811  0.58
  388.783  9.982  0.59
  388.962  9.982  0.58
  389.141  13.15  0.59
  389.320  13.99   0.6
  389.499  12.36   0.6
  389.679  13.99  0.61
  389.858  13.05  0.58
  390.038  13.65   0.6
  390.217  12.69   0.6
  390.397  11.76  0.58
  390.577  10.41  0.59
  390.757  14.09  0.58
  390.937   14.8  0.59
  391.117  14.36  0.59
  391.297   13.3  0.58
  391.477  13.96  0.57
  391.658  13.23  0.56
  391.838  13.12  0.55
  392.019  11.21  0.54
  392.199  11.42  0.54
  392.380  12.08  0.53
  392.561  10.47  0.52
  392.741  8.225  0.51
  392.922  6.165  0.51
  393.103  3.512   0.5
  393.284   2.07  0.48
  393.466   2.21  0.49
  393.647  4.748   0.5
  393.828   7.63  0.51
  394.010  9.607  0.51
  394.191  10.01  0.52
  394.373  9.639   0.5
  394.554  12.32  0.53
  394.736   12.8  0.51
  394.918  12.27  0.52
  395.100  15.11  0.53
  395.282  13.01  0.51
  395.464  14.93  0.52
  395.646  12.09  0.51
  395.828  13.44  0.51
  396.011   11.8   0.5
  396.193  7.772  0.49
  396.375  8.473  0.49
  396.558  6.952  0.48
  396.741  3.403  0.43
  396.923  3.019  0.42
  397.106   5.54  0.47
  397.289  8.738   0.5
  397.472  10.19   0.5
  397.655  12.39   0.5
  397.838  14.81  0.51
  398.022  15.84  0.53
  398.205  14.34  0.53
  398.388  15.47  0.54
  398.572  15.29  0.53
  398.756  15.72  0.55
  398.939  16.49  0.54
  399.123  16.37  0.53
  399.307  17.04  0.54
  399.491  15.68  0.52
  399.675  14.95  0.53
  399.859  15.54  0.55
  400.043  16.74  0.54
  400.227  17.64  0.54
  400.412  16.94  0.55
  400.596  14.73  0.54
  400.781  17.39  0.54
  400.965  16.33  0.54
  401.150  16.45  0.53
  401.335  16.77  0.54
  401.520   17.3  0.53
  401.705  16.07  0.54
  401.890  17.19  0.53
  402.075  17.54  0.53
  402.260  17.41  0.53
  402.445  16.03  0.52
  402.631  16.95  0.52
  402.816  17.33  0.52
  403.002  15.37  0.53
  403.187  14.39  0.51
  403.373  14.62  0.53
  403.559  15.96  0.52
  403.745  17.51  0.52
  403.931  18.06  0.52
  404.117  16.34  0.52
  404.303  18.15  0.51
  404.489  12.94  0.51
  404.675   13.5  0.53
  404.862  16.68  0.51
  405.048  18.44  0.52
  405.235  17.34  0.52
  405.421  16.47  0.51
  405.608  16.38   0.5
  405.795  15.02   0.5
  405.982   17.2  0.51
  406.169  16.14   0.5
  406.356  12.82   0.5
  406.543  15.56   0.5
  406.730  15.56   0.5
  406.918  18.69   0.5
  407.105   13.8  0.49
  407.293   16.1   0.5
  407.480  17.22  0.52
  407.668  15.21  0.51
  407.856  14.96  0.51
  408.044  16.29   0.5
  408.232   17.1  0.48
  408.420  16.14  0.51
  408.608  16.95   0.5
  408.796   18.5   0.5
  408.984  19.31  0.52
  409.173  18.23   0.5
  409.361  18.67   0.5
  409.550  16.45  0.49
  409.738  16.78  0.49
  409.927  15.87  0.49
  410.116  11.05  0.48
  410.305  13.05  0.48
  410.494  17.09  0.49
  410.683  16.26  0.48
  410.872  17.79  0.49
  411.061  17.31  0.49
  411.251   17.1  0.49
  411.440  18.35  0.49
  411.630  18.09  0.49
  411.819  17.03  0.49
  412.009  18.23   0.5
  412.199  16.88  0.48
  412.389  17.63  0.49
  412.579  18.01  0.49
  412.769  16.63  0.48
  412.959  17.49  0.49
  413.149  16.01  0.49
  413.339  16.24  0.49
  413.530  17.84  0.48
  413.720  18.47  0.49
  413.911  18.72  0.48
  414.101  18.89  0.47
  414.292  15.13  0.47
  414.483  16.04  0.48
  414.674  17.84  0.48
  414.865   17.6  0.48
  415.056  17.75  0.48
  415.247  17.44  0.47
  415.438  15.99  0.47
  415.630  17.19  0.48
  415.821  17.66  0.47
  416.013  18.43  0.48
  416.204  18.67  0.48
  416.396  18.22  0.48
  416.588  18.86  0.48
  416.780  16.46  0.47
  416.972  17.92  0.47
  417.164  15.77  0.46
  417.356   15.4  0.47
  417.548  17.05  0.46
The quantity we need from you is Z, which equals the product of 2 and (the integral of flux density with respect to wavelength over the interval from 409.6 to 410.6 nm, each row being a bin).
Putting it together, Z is 30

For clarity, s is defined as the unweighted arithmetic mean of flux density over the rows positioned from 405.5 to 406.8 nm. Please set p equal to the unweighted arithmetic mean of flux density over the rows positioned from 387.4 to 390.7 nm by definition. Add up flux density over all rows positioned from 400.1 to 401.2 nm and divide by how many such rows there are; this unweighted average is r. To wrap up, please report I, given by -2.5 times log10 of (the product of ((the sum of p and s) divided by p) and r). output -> -3.9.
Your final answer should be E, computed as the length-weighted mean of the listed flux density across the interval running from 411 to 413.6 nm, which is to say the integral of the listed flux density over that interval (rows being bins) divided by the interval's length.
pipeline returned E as 17.3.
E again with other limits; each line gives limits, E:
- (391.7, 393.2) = 9.6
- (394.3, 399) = 11.6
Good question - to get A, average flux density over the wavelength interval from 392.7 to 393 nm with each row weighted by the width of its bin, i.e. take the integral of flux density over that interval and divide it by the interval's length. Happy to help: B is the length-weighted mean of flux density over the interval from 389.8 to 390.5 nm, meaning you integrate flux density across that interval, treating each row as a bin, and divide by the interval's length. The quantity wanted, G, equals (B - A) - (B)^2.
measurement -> -156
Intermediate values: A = 7.1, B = 12.7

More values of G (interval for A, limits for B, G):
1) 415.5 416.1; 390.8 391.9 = -195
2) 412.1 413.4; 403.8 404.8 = -254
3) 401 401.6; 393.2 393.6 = -20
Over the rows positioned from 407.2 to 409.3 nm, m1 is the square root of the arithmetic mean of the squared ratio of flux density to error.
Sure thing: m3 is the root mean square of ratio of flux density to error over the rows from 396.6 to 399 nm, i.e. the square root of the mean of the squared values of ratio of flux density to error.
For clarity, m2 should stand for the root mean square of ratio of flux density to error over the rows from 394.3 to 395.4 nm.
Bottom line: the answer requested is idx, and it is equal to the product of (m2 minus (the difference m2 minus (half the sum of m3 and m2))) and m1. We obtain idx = 813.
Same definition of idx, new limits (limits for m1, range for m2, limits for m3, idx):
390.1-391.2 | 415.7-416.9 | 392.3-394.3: 589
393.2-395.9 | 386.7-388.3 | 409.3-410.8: 566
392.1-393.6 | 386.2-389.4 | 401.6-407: 403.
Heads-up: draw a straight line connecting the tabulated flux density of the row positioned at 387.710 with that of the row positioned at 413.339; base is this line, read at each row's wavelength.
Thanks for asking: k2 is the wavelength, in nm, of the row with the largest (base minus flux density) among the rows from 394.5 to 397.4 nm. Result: 396.923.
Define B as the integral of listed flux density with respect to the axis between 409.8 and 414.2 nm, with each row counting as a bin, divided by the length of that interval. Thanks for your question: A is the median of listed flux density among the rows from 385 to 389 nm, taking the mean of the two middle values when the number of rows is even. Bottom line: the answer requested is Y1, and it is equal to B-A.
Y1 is 4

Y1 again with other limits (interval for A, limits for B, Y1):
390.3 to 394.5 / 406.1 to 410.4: 6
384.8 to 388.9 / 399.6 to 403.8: 3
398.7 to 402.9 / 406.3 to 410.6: -1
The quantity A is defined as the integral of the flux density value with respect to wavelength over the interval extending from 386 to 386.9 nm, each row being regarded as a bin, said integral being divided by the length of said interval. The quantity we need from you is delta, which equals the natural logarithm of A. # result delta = 2.62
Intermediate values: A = 13.8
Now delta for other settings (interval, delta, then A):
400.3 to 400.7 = 2.77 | 15.9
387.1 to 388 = 2.50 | 12.2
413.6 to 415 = 2.86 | 17.5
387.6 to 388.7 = 2.50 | 12.2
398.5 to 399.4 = 2.78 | 16.2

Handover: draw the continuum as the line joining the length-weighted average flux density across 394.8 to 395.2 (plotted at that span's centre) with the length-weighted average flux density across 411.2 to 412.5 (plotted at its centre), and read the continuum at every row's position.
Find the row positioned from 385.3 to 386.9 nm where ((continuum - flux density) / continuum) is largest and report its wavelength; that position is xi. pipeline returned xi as 385.928 nm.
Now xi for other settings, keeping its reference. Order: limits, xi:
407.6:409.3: 407.856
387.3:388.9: 388.604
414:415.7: 414.292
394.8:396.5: 396.193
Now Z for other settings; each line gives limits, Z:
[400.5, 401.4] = 29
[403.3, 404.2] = 30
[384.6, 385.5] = 26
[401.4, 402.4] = 34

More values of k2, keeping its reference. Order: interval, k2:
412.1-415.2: 414.292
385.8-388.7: 385.928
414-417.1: 414.292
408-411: 410.116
